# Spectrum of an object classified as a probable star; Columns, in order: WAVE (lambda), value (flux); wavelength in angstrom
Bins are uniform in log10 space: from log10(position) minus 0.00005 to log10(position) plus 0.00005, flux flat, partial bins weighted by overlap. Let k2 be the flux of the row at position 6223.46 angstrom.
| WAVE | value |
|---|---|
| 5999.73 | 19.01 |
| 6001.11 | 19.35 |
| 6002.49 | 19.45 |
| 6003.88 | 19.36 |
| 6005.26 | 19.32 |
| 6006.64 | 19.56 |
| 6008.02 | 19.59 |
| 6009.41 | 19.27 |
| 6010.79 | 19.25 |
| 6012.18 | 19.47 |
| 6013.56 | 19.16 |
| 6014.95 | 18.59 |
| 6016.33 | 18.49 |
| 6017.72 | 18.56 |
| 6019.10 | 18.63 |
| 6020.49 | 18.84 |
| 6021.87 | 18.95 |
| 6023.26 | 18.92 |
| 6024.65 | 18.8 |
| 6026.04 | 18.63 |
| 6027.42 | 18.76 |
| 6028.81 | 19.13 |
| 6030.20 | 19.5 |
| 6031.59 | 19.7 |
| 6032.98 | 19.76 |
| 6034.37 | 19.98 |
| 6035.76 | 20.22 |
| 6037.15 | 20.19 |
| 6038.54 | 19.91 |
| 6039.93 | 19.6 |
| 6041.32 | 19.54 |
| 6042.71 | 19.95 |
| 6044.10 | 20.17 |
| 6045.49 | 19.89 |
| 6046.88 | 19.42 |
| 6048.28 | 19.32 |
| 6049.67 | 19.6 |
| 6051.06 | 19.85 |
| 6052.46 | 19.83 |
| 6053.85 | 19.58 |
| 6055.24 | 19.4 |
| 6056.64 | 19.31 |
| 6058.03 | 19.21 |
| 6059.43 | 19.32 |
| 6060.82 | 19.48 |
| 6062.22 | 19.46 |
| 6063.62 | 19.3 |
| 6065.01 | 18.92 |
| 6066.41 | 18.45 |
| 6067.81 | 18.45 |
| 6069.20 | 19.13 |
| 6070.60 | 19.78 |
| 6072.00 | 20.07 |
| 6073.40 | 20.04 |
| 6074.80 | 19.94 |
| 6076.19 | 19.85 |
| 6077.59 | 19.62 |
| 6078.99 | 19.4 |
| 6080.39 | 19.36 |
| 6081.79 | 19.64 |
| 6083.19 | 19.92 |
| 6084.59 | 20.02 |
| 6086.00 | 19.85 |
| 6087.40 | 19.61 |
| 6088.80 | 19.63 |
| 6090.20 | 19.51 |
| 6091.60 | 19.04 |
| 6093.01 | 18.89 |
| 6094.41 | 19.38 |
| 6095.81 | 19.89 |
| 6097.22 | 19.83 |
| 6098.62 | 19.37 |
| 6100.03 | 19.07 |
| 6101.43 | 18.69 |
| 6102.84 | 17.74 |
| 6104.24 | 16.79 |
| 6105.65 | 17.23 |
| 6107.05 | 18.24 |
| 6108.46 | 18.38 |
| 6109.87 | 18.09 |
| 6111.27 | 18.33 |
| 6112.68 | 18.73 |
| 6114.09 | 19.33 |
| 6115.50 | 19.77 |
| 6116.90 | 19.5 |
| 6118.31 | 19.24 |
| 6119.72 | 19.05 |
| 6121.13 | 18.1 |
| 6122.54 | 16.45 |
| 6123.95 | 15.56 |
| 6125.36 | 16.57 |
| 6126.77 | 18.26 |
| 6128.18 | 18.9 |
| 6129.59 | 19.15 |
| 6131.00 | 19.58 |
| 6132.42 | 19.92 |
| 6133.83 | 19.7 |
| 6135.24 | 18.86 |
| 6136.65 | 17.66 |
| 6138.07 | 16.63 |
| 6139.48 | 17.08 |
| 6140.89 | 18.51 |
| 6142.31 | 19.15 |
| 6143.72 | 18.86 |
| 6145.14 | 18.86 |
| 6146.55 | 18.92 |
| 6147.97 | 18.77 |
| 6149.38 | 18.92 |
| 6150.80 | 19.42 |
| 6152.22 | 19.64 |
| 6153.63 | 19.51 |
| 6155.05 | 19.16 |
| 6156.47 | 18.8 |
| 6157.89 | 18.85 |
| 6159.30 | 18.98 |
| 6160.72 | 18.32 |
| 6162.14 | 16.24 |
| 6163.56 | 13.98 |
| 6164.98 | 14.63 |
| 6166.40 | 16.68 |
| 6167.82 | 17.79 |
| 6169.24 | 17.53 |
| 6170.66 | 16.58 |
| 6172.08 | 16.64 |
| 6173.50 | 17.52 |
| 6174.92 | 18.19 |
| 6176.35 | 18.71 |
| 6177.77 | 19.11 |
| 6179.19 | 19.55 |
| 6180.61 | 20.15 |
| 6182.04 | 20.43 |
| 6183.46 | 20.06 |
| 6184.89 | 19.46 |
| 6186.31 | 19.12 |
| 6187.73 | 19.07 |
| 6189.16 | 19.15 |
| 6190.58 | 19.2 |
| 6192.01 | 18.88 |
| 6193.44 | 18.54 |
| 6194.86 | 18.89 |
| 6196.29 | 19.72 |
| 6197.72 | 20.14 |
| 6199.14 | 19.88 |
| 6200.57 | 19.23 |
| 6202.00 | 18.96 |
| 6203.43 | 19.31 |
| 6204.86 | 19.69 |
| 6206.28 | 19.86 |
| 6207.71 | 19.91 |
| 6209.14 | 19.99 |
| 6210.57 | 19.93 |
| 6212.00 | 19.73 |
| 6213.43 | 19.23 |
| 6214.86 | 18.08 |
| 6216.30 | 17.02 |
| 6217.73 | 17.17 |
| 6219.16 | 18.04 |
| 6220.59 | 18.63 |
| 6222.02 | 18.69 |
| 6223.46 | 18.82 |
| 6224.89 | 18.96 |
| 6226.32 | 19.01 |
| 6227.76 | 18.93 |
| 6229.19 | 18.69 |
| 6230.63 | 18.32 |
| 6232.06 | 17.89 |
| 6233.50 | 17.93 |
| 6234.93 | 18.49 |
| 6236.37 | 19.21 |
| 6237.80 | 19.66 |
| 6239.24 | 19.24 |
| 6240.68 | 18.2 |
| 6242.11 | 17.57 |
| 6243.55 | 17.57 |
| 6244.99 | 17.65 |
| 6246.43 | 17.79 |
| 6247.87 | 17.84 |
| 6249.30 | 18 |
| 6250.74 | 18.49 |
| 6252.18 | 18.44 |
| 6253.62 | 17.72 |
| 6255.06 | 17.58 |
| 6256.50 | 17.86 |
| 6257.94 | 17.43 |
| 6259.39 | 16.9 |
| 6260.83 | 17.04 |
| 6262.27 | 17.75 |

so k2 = 18.82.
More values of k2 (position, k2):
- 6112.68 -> 18.73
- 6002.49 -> 19.45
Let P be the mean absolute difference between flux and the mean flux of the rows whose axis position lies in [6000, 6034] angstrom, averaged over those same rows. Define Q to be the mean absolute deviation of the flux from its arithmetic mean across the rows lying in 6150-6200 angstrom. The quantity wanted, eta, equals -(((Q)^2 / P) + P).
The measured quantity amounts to -4.1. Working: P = 0.3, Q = 1.13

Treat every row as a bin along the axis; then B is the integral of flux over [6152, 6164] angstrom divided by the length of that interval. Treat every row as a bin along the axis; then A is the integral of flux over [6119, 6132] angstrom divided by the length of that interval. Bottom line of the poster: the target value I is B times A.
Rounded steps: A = 18.0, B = 18.2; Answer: 328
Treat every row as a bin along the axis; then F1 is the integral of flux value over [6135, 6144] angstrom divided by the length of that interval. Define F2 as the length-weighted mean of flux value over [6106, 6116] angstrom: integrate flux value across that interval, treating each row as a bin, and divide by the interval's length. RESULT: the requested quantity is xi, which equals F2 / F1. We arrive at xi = 1.03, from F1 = 18.0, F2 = 18.6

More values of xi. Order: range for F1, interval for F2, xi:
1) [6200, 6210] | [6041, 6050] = 1.01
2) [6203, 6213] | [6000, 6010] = 0.98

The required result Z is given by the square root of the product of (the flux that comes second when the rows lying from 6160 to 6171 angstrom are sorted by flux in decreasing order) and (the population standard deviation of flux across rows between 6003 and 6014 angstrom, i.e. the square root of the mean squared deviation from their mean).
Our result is 1.60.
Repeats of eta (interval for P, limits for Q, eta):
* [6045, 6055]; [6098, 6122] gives -2.6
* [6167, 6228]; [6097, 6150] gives -1.7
